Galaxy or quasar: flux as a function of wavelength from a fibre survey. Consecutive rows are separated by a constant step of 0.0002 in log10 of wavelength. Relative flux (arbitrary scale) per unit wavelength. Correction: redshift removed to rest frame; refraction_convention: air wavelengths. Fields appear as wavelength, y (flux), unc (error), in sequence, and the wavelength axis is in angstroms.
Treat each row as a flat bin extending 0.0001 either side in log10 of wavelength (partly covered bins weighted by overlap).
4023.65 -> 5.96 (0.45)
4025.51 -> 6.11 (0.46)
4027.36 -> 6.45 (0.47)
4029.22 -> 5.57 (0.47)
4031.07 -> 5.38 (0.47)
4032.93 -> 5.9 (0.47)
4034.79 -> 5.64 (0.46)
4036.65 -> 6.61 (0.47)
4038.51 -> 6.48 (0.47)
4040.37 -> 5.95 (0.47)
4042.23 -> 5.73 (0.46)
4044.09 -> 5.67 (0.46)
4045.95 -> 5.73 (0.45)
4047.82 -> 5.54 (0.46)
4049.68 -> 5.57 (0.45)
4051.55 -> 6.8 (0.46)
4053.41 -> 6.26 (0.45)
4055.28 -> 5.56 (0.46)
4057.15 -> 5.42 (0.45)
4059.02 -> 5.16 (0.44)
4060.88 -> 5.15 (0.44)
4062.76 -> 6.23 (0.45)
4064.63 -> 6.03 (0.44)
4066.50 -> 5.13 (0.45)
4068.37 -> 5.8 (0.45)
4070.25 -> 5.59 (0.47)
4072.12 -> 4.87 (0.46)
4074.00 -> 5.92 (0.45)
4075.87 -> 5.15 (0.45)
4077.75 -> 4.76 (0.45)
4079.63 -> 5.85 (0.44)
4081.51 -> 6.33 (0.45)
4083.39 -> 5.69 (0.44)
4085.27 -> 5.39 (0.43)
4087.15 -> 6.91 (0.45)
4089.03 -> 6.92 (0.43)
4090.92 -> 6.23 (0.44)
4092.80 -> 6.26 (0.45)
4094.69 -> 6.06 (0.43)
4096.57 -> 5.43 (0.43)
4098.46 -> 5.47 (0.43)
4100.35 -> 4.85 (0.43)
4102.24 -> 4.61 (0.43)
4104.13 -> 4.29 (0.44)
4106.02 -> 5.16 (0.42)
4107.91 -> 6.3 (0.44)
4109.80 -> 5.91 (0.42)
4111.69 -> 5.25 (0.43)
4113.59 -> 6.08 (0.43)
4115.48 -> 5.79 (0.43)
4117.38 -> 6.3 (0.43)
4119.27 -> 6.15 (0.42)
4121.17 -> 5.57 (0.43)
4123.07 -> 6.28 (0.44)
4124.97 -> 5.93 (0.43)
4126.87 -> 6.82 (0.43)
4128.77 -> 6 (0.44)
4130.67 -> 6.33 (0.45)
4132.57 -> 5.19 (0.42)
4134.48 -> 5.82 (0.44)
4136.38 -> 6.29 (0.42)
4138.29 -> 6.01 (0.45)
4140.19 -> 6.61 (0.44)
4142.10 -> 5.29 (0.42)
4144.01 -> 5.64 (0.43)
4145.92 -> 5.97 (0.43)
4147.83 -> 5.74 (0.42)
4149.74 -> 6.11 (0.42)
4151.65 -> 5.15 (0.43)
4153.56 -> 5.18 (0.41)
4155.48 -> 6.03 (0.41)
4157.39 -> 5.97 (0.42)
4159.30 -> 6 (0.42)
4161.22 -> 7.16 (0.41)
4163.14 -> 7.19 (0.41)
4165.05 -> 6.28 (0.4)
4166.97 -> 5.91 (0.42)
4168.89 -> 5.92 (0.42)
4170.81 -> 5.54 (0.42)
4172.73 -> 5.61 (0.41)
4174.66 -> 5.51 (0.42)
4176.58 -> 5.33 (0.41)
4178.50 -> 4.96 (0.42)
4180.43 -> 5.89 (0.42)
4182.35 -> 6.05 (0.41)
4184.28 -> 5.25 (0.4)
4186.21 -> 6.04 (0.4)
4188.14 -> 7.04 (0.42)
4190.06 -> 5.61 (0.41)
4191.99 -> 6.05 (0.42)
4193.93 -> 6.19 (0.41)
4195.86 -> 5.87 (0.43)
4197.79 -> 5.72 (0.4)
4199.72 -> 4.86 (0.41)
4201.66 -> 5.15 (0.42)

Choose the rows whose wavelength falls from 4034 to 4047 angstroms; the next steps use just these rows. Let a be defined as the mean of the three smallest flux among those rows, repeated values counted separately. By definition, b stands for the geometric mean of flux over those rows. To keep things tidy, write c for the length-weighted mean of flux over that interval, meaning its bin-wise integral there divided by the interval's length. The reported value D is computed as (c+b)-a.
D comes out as 6.25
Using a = 5.68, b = 5.96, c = 5.97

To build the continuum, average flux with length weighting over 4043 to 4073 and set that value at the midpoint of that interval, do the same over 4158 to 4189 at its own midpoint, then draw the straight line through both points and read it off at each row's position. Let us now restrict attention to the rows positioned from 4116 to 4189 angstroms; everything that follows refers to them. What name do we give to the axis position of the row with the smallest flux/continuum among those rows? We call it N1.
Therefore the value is 4178.50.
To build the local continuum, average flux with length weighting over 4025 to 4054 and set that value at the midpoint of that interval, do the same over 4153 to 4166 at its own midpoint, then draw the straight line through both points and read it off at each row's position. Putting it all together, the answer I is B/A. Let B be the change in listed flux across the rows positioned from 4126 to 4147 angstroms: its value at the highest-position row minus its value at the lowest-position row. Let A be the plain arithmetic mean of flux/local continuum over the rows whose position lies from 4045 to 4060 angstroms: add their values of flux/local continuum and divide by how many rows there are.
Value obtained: -0.9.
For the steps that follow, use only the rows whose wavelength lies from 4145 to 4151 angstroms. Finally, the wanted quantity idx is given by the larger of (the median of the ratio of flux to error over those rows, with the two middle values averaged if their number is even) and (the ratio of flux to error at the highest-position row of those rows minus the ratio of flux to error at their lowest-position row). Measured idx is 13.9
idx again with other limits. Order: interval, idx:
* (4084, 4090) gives 15.4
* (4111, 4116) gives 13.5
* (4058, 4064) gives 11.7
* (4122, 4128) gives 14.3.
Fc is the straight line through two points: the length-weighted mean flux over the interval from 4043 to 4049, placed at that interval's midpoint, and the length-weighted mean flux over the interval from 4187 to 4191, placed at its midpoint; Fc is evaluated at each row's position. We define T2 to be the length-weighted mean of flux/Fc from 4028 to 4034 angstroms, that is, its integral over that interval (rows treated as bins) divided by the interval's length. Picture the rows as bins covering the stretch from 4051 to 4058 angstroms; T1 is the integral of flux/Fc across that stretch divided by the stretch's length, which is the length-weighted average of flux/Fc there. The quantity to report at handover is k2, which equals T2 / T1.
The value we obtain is 0.96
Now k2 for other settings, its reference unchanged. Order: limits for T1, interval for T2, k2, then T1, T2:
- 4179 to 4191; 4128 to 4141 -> 1.06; 0.94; 0.99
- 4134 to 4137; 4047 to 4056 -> 1.05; 1.00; 1.05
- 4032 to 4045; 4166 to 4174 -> 0.86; 1.07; 0.92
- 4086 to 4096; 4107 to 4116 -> 0.90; 1.09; 0.98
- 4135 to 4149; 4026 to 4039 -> 1.10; 0.97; 1.07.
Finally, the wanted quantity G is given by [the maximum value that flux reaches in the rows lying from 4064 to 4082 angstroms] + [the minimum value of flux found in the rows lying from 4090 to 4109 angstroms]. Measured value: 10.6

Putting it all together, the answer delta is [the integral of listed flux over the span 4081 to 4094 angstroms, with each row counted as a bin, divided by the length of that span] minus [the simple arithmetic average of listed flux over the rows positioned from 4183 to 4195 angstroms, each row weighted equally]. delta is 0.21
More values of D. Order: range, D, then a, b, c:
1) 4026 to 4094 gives 6.70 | 4.92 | 5.80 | 5.83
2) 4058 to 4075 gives 6.02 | 5.05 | 5.52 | 5.54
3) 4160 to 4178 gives 6.58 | 5.46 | 6.02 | 6.02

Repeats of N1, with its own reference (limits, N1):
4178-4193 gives 4178.50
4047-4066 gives 4060.88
